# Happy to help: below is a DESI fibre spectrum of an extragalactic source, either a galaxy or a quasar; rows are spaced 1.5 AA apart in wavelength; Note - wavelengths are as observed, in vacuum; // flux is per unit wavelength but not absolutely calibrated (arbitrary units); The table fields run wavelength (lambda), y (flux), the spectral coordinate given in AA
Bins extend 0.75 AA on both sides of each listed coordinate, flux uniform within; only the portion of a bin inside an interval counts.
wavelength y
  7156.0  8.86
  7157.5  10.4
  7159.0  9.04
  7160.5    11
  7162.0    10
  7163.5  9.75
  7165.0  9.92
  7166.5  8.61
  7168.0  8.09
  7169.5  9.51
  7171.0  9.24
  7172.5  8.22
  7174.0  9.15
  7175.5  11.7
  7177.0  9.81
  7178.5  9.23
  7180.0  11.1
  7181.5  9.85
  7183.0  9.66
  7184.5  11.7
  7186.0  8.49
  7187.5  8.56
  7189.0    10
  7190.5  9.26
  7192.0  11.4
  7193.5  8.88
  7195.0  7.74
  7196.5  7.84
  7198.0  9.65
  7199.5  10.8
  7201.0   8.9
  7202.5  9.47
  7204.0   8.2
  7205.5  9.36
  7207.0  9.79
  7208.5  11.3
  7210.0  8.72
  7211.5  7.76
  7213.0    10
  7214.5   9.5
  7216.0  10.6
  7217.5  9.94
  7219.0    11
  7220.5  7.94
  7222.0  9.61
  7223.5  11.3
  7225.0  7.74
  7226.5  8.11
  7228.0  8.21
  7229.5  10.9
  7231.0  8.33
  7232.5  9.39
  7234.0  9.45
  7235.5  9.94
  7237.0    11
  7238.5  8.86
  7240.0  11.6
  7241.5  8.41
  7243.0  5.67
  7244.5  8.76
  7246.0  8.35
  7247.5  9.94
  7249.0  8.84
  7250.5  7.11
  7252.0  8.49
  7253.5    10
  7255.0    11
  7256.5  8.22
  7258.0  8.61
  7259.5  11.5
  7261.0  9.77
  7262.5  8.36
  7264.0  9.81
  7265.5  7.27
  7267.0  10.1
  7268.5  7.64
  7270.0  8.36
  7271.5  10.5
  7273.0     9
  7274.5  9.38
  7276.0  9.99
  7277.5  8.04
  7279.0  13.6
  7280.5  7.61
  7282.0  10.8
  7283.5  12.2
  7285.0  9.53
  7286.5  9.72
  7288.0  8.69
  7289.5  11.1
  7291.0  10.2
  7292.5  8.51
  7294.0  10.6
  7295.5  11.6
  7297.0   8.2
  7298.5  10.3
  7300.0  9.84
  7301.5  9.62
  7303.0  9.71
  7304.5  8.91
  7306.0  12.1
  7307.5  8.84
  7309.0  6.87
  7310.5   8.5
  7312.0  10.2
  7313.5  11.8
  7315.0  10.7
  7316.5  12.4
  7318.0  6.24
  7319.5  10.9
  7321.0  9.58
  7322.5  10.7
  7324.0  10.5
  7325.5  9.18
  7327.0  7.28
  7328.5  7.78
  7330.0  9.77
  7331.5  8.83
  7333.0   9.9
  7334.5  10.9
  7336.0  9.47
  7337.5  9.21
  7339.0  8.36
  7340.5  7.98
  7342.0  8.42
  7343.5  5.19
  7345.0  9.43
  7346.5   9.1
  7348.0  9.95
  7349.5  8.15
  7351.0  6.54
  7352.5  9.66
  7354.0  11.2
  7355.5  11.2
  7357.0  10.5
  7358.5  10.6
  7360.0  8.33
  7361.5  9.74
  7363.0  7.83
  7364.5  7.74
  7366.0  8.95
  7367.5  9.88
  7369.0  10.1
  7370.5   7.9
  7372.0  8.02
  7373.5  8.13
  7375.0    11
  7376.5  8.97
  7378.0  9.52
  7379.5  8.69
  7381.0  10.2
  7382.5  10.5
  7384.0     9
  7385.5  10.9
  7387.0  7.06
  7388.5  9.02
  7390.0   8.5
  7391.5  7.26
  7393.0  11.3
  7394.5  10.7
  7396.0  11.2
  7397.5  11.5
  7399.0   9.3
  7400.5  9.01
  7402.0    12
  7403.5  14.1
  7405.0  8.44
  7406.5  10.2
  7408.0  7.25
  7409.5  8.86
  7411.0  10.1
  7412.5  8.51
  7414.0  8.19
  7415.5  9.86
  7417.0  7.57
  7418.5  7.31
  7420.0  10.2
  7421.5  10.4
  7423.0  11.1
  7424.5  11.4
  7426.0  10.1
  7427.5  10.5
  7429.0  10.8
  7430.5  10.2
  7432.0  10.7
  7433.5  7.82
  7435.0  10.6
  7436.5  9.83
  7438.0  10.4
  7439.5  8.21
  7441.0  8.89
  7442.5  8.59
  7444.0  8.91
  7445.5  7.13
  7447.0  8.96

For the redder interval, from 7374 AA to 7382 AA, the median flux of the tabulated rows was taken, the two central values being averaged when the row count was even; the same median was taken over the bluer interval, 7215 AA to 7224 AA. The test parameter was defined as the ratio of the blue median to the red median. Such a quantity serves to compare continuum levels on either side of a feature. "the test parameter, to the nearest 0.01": 1.08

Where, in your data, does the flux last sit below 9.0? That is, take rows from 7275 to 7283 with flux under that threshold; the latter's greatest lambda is 7280.5 AA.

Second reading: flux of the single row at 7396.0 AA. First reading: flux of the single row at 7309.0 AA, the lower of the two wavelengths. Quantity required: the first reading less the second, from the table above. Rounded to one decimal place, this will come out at -4.3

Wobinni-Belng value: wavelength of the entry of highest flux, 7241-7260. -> 7259.5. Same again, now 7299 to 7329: 7316.5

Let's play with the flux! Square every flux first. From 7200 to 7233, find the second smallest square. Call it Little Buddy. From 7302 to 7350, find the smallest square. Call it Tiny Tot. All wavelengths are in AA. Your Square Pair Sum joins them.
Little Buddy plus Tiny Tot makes 87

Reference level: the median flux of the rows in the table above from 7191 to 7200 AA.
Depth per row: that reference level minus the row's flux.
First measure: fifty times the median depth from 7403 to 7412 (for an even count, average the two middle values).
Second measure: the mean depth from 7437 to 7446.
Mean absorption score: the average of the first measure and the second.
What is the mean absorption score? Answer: -5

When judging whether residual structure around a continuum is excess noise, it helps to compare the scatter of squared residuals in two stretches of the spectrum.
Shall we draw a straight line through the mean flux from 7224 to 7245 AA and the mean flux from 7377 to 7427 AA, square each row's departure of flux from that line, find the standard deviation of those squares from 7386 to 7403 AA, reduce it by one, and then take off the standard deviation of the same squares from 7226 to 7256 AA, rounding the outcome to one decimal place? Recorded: -1.6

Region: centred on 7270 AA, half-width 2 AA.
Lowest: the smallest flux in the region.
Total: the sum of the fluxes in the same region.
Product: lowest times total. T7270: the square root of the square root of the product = 3.77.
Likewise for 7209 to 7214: 3.79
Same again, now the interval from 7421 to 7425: 4.30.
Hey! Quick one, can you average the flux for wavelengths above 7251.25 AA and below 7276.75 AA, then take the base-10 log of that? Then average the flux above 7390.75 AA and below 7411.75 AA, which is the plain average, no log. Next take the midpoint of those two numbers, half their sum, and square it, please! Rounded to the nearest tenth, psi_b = 30.6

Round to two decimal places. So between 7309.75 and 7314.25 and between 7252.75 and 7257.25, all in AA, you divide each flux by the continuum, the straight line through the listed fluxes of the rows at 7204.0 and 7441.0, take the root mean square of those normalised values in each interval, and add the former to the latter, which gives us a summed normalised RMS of 2.38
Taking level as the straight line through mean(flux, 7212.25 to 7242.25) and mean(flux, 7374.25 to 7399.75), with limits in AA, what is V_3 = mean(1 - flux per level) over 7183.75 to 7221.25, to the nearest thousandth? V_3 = 0.011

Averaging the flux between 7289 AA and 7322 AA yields 9.85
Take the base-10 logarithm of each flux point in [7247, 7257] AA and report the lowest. 0.85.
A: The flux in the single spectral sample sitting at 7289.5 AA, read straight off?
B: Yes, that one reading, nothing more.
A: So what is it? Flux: 11.1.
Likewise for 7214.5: 9.5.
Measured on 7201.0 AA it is 8.9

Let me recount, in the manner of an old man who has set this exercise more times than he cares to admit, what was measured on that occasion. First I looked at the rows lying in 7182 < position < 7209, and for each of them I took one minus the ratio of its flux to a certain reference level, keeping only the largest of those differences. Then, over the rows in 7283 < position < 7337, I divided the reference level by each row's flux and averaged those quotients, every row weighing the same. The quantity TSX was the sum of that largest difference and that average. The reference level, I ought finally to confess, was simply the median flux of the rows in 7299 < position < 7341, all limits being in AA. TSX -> 1.20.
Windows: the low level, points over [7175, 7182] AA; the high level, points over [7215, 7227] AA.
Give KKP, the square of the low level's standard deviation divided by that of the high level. 0.5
